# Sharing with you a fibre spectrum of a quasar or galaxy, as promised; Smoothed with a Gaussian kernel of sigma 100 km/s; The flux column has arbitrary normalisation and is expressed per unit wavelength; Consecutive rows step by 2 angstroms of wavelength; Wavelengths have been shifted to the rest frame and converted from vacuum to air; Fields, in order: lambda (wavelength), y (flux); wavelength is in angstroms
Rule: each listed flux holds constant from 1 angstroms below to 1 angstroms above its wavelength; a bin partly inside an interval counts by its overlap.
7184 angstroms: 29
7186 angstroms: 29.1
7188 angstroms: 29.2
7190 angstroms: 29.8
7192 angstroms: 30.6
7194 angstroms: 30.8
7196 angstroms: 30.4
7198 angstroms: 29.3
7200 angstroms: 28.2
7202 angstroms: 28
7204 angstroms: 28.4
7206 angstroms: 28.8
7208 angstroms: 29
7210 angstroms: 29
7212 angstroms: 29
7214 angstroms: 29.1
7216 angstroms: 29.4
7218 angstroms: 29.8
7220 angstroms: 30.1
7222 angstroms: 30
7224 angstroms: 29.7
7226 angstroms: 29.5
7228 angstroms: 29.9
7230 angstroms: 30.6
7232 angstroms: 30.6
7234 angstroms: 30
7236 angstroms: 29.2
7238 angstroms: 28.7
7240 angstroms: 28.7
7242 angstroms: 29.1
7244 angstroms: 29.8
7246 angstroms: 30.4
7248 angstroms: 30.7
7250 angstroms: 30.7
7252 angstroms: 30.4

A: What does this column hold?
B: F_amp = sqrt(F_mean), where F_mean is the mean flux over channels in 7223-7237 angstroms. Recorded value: 5.47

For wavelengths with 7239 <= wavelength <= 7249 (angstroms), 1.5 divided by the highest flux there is 0.0489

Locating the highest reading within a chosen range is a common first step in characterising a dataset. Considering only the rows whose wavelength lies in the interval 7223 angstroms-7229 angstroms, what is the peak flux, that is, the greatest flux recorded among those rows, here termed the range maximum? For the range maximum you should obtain 29.9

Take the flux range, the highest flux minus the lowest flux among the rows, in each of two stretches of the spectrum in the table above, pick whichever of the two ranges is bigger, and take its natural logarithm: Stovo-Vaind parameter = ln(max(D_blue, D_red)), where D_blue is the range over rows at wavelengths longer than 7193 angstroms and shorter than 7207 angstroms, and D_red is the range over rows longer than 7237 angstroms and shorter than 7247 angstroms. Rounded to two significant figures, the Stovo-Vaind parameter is 1.0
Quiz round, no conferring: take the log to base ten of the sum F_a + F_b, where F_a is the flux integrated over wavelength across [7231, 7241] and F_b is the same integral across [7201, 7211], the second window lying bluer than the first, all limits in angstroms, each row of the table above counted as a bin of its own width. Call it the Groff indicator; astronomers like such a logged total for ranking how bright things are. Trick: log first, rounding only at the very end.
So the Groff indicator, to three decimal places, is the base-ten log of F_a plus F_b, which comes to 2.764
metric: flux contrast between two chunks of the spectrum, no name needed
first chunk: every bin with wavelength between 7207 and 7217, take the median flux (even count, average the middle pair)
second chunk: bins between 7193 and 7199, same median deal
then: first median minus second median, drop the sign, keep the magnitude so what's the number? 1.4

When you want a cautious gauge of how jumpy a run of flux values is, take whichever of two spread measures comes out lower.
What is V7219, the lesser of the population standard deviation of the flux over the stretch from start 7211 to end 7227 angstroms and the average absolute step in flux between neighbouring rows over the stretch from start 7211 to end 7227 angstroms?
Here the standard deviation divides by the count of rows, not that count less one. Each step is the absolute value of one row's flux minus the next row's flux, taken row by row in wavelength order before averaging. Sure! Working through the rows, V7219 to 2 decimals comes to 0.24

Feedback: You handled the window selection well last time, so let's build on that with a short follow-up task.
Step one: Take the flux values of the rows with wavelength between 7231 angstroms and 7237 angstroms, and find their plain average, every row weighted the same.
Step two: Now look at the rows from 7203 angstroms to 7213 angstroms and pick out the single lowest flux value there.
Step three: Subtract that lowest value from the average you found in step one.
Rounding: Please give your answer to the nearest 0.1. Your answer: 1.5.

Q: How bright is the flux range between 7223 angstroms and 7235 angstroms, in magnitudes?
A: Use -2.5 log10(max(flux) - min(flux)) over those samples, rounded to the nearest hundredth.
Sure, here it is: -0.10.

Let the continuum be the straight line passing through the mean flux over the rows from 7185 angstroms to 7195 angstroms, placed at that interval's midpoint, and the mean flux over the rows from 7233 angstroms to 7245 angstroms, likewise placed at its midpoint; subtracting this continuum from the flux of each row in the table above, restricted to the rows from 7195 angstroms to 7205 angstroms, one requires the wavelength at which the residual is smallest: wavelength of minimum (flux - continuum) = 7202 angstroms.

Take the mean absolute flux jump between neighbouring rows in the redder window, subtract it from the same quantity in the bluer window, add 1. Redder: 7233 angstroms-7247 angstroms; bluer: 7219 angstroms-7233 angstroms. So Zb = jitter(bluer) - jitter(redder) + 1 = 0.8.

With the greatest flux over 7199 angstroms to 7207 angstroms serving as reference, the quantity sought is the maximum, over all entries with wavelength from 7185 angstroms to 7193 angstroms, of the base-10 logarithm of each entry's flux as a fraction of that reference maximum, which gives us 0.026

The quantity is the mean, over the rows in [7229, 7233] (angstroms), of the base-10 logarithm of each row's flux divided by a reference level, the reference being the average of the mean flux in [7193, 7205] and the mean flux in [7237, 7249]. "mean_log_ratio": 0.018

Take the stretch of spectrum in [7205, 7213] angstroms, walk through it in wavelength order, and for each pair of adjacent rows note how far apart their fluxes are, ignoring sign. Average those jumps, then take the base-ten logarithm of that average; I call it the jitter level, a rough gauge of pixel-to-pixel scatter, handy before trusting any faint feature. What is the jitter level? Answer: -1.2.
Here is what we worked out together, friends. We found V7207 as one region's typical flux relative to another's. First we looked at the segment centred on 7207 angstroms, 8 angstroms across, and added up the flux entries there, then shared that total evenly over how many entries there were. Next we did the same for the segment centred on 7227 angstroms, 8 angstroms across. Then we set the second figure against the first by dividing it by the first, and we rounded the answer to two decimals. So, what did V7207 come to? 1.04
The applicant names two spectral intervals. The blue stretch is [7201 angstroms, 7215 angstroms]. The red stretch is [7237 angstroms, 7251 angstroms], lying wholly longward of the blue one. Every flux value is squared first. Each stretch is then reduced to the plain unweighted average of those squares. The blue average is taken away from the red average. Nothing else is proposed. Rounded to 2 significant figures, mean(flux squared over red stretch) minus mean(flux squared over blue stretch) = 57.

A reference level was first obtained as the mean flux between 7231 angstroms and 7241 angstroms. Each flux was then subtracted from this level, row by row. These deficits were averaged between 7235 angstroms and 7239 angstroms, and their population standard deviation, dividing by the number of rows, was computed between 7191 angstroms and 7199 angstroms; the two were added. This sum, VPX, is 1.1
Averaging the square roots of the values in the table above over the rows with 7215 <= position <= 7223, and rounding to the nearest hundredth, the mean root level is 5.46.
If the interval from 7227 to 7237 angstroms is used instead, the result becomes 5.48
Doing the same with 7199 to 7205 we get 5.31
